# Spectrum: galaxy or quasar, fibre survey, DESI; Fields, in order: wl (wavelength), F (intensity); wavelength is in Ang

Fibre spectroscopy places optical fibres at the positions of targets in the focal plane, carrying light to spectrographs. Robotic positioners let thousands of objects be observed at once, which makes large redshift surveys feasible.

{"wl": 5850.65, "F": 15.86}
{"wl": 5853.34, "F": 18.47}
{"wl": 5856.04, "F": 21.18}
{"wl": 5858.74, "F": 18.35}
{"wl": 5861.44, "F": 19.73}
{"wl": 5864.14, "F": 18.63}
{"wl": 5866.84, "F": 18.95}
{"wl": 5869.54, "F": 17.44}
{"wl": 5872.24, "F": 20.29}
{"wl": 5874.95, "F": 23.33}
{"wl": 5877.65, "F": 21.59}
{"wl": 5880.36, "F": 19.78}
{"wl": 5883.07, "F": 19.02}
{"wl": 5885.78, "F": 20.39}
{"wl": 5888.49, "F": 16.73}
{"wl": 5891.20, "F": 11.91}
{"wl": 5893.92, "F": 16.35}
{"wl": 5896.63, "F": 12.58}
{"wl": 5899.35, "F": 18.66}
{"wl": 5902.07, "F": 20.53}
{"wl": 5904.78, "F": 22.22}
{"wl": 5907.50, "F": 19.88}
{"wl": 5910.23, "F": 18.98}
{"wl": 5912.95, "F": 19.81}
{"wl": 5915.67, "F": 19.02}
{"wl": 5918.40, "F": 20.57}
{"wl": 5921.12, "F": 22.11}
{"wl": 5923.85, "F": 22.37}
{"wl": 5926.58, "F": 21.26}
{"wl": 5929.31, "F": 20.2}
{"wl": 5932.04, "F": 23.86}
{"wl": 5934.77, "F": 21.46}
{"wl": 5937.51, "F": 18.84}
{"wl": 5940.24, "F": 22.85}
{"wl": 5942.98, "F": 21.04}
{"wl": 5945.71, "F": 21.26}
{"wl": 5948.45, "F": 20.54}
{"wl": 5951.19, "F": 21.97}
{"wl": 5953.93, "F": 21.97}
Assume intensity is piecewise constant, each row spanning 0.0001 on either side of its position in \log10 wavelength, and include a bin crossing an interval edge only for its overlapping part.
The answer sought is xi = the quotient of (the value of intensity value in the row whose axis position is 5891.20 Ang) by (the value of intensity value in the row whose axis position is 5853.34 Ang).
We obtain 0.64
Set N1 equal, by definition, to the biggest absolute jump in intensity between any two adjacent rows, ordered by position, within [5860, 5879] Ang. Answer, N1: 3.0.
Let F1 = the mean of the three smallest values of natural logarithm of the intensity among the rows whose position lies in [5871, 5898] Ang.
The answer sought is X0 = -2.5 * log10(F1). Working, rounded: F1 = 2.60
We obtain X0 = -1.04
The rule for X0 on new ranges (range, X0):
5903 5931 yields -1.18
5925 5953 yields -1.19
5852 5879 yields -1.15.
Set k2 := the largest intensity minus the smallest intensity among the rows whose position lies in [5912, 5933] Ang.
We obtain 4.8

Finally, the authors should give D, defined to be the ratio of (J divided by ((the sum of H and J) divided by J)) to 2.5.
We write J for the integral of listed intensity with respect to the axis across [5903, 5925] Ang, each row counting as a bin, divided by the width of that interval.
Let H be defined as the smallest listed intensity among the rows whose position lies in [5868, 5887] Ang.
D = 4.5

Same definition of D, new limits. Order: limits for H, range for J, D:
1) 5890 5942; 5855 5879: 5.0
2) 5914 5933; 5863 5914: 3.7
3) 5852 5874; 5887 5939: 4.1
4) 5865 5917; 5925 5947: 5.5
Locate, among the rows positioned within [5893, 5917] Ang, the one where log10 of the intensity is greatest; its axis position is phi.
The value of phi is 5904.78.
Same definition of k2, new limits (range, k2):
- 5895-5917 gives 9.6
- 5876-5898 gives 9.7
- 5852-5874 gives 3.7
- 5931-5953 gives 5.0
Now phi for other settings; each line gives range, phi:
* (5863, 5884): 5874.95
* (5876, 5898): 5877.65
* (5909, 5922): 5921.12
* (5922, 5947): 5932.04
